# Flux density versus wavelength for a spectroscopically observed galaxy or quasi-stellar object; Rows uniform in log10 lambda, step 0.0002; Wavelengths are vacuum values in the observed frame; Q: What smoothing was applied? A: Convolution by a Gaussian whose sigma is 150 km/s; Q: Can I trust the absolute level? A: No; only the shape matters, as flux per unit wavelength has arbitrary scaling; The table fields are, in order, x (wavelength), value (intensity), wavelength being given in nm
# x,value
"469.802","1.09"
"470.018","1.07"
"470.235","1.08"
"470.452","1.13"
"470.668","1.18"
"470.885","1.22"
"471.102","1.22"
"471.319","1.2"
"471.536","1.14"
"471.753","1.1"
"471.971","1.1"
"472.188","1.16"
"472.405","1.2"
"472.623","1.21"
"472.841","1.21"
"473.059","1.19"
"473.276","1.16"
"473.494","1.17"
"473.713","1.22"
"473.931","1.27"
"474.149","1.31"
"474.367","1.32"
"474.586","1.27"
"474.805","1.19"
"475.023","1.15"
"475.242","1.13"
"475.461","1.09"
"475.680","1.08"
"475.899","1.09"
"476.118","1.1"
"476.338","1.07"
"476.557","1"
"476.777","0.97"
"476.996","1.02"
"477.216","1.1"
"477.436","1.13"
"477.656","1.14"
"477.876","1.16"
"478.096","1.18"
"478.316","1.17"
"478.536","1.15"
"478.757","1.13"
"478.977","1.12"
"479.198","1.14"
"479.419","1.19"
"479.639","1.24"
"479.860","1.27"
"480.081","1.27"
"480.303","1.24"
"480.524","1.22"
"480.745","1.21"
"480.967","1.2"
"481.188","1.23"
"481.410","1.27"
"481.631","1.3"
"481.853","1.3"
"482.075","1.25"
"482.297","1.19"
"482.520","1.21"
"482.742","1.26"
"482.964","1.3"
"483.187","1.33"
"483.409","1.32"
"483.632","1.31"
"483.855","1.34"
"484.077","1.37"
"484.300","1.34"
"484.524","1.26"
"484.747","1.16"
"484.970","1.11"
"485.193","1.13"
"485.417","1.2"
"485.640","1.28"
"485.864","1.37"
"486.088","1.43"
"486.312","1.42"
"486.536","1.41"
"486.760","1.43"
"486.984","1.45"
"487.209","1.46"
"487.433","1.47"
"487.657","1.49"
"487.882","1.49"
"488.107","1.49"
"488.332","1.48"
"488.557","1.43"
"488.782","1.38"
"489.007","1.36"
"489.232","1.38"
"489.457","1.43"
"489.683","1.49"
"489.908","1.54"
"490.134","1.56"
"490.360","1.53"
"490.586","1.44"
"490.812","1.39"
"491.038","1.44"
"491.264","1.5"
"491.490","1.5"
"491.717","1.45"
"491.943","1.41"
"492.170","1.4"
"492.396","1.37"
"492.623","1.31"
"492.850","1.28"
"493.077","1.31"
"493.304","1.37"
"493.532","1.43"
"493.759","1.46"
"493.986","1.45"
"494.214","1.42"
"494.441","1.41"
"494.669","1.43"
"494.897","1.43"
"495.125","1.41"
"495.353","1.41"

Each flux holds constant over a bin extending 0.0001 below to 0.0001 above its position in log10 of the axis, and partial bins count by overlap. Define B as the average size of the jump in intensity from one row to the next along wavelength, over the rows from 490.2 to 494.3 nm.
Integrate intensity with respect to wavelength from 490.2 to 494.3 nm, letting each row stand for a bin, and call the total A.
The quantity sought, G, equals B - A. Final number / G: -5.8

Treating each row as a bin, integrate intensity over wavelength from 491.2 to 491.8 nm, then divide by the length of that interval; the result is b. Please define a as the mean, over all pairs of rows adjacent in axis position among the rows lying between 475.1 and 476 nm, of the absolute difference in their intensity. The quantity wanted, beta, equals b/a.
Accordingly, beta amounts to 74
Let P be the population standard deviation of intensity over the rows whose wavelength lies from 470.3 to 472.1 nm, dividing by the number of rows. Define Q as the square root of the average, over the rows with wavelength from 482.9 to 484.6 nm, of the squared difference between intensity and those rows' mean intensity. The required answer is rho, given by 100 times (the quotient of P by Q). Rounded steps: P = 0.047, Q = 0.03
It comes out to 154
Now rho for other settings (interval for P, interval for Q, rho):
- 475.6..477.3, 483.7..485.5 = 49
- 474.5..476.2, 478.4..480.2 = 103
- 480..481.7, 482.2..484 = 61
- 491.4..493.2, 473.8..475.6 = 87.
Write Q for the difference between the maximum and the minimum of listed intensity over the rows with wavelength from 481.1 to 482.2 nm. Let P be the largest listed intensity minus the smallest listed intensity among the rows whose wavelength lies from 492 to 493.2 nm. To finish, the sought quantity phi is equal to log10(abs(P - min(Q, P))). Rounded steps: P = 0.120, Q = 0.070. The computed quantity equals -1.30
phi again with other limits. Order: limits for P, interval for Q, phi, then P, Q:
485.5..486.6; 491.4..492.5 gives -1.70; 0.150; 0.130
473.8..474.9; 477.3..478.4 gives -1.10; 0.130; 0.050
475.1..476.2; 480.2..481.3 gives -2.00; 0.050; 0.040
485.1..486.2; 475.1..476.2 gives -0.60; 0.300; 0.050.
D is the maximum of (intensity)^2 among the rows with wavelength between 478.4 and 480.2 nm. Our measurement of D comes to 1.61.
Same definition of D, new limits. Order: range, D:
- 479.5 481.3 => 1.61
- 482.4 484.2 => 1.88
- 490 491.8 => 2.43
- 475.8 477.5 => 1.28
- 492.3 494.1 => 2.13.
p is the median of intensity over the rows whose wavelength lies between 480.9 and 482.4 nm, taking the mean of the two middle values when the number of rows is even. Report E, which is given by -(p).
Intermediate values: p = 1.25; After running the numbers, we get -1.25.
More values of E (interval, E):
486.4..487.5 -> -1.45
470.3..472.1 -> -1.16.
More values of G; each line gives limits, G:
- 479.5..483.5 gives -5.0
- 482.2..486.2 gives -5.0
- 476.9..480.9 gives -4.7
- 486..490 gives -5.8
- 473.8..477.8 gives -4.5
